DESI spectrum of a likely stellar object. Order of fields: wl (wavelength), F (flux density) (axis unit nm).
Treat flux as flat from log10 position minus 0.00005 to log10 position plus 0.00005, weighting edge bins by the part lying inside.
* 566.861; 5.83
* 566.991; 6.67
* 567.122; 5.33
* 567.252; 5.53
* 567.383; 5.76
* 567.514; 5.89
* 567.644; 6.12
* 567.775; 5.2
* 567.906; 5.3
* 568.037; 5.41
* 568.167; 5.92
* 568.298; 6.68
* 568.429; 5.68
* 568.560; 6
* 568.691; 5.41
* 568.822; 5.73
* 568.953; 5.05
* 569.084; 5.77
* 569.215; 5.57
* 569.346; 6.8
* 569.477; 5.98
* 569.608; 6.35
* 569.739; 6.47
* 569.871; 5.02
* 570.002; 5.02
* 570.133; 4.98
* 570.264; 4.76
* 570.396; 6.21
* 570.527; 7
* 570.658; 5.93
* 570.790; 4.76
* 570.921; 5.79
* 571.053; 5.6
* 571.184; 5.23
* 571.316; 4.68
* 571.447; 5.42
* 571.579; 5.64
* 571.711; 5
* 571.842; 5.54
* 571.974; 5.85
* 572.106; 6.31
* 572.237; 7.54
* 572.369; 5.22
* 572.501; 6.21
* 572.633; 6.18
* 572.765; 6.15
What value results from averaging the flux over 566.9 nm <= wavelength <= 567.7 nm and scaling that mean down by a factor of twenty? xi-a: 0.294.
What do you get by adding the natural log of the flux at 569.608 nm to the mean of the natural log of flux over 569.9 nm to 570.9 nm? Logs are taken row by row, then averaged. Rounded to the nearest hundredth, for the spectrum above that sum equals 3.55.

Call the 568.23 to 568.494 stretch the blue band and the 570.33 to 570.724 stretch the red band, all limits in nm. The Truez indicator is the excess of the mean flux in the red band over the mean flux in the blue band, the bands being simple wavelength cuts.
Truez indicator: 0.2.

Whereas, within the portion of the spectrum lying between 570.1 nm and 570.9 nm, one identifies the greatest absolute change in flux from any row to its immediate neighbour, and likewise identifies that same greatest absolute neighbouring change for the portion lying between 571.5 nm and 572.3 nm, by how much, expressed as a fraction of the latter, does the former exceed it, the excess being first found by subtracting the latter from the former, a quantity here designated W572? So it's 0.2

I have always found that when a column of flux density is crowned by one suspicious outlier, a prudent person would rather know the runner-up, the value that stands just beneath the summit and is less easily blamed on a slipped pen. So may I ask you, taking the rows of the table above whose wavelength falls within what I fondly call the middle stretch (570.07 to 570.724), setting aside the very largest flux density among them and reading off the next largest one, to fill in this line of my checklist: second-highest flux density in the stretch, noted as 6.21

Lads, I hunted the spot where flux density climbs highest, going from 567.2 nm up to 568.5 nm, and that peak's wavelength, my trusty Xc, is 568.298 nm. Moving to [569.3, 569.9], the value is 569.346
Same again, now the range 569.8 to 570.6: 570.527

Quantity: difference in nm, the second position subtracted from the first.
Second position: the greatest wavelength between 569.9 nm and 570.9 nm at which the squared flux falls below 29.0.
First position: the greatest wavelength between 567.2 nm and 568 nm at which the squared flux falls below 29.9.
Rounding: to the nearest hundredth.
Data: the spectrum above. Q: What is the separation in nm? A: -2.88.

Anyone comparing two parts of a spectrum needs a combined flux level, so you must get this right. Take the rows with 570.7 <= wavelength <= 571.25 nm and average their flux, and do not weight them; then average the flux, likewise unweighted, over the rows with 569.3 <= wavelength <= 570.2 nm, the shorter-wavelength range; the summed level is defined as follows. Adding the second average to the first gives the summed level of 11.1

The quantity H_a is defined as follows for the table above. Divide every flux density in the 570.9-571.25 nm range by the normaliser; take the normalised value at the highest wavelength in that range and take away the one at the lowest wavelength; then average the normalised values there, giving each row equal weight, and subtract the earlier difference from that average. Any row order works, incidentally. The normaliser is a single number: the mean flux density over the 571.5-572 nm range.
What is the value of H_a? 1.11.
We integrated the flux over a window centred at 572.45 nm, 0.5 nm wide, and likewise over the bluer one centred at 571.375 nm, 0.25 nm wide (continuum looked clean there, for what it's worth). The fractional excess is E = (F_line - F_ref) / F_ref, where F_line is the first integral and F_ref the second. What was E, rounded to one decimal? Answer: 1.5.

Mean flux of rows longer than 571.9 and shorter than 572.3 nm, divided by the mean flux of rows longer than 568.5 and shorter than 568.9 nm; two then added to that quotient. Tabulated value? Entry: 3.15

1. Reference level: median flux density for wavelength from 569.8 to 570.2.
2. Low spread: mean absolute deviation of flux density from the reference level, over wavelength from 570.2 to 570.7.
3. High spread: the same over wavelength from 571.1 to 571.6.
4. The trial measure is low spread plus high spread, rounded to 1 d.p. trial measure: 1.5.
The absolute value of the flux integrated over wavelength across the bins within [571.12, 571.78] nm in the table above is 3.4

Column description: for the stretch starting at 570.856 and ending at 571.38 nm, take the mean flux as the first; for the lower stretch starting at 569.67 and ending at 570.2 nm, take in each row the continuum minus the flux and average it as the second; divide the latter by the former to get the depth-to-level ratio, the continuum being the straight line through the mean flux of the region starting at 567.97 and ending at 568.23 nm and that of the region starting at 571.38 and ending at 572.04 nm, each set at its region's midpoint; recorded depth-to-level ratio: 0.038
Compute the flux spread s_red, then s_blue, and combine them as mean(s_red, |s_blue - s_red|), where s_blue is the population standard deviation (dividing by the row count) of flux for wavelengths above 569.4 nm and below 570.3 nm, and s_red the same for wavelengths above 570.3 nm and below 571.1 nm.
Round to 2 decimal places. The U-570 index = 0.34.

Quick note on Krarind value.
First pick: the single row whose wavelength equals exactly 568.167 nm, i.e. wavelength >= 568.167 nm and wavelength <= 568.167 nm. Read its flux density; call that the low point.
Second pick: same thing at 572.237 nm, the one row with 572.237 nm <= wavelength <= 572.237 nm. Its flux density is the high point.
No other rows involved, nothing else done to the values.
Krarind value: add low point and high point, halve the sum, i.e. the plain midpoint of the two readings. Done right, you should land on 6.7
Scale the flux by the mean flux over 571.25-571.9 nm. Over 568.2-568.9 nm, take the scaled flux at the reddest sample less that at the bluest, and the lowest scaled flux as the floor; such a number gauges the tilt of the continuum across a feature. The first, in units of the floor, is -0.18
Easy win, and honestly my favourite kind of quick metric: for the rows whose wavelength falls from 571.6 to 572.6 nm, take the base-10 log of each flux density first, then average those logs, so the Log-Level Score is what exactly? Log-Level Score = 0.771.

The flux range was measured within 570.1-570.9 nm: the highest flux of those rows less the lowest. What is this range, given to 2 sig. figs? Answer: 2.2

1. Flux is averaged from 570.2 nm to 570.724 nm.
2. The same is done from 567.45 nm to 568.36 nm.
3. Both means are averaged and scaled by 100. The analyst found 588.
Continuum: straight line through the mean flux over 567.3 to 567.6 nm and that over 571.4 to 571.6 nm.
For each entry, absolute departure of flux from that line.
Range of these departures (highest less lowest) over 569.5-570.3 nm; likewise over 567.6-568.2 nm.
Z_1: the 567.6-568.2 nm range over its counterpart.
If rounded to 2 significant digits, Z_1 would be 1.9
